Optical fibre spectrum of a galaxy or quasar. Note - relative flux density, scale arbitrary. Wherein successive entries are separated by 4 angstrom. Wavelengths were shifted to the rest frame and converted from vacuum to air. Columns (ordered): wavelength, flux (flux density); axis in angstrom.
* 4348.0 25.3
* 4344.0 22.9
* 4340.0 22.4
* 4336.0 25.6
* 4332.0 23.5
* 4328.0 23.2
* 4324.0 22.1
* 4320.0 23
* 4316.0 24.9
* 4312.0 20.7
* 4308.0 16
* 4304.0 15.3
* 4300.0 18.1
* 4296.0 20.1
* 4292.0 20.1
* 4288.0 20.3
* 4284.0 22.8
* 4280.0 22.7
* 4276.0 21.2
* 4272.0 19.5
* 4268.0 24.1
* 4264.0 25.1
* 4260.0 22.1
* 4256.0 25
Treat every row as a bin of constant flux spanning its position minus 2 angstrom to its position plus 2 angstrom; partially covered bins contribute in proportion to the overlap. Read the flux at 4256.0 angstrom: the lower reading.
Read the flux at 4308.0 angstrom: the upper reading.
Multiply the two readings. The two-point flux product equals 400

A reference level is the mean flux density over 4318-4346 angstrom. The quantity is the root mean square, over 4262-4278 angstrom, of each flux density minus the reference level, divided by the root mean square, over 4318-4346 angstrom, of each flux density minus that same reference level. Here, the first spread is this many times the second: 2.2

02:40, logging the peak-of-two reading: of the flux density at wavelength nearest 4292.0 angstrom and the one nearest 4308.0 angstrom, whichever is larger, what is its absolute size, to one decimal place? 20.1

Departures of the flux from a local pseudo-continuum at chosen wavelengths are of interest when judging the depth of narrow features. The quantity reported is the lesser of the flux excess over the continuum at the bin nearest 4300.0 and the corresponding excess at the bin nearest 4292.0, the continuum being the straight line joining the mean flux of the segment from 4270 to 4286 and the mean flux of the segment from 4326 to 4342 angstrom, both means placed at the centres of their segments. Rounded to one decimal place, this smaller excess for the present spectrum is -4.3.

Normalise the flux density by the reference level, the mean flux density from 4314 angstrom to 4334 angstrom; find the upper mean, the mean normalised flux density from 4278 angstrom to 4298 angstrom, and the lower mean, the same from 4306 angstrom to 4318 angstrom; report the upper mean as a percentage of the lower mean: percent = 103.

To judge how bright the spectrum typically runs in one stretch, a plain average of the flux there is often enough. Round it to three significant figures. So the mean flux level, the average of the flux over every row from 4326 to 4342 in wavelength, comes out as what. 23.7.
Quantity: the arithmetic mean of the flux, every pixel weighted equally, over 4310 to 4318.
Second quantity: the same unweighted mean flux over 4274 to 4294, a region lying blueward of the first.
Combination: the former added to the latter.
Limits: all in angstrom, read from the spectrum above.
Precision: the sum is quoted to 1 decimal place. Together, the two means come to 44.2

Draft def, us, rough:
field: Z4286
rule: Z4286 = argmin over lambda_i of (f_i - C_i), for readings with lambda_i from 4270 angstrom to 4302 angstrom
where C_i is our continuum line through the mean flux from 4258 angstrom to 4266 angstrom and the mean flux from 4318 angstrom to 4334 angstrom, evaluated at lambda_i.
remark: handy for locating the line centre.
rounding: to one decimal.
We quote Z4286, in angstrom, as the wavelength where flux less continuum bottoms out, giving 4300.0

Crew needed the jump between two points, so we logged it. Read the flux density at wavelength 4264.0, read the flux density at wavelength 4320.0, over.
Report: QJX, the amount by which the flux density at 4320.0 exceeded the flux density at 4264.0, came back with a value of -2.1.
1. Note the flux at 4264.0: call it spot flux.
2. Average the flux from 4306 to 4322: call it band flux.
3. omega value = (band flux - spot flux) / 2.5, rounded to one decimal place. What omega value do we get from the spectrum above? -1.6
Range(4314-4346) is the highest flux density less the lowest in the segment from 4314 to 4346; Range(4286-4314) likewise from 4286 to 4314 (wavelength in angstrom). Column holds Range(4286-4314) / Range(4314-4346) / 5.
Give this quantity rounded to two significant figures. 0.31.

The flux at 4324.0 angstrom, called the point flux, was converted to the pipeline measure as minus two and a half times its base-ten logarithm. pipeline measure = -3.36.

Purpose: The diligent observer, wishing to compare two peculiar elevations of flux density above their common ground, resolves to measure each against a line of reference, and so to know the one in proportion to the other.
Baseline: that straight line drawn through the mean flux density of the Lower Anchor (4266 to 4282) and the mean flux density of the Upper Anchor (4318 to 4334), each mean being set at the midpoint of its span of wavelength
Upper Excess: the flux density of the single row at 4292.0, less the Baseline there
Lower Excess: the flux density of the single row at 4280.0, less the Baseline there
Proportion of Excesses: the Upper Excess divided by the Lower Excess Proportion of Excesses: -3.1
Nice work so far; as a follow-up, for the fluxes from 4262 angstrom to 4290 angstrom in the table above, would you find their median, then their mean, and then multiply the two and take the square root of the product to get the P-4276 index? 22.5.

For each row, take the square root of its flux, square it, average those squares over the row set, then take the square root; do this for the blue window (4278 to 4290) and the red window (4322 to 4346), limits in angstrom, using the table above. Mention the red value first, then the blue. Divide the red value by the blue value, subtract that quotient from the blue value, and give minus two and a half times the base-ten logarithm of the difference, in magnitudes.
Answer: -1.41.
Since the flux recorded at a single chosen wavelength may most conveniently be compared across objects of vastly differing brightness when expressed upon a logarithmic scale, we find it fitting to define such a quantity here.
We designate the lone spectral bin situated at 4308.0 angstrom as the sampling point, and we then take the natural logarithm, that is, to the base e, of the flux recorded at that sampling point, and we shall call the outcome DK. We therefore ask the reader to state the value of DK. 2.77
